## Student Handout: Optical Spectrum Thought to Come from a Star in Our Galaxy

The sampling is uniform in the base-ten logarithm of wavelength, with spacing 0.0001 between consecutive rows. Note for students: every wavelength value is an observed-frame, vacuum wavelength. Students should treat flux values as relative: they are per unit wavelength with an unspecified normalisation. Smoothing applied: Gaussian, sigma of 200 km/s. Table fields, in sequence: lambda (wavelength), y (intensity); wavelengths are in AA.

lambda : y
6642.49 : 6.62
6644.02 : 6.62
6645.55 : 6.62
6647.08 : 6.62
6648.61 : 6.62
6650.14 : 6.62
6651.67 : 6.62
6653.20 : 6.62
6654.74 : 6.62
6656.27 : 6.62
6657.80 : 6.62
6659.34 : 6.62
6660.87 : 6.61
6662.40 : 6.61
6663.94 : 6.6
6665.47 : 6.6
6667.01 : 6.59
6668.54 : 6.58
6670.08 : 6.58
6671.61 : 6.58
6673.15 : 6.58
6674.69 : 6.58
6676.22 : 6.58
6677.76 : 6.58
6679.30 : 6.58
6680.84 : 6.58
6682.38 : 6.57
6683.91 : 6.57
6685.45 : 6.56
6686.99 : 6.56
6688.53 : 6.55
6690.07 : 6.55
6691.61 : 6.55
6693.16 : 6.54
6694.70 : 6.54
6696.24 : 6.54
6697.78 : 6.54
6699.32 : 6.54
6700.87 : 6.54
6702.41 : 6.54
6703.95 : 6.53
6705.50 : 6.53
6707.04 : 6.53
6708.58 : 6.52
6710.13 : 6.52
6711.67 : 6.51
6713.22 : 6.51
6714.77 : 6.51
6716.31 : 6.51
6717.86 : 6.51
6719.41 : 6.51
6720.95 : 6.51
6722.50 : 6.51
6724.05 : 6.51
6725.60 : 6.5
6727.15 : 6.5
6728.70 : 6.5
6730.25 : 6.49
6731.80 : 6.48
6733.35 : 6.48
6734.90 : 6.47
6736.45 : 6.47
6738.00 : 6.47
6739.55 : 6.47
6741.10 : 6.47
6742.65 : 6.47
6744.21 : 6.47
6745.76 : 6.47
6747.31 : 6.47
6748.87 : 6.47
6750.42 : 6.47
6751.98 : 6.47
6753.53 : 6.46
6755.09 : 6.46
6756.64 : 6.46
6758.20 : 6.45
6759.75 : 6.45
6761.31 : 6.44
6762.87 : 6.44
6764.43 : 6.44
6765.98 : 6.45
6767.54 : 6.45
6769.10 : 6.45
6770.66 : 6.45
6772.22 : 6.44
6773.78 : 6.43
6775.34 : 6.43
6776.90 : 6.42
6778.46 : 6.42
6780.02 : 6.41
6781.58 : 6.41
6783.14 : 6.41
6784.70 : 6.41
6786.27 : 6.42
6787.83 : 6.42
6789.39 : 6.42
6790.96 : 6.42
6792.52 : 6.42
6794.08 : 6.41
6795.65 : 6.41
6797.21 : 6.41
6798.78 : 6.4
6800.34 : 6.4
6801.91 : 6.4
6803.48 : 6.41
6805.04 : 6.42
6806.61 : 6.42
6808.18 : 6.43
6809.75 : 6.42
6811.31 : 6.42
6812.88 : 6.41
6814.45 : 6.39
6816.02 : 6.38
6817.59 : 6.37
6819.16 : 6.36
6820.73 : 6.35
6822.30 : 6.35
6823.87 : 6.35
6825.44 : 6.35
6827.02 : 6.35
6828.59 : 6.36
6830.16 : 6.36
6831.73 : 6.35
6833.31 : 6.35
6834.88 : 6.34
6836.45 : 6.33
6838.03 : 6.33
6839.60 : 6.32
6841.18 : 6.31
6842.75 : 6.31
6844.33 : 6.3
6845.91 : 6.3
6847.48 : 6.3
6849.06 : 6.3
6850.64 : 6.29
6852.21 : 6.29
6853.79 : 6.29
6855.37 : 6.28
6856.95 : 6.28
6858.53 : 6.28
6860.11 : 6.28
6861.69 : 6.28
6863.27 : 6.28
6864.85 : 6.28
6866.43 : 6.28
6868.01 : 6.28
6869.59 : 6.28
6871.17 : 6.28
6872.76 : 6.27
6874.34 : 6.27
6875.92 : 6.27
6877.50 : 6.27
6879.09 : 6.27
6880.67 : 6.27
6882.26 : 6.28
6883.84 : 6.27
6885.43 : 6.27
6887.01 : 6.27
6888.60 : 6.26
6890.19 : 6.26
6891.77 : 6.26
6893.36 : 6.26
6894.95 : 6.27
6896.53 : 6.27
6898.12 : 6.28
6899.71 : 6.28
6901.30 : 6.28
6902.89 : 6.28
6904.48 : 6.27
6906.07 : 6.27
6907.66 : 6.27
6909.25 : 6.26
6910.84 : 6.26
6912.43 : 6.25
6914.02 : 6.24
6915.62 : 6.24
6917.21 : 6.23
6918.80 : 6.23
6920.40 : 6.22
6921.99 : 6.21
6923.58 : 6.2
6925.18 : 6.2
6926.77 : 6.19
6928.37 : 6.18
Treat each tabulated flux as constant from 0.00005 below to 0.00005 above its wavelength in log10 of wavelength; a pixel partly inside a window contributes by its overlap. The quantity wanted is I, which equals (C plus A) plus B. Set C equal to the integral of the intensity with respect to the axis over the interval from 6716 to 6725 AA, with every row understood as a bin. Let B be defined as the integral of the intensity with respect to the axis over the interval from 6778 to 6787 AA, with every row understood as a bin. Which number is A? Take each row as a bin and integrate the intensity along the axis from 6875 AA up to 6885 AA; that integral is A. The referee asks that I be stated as 179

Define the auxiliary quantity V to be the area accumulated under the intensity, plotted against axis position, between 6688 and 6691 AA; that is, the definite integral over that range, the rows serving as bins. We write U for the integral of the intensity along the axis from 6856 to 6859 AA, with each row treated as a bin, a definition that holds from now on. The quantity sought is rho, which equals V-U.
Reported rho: 0.8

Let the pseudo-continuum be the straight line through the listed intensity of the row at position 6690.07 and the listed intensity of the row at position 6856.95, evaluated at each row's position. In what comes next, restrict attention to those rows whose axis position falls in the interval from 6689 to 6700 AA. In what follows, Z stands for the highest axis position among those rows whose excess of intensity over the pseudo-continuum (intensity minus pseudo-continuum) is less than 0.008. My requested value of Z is 6699.32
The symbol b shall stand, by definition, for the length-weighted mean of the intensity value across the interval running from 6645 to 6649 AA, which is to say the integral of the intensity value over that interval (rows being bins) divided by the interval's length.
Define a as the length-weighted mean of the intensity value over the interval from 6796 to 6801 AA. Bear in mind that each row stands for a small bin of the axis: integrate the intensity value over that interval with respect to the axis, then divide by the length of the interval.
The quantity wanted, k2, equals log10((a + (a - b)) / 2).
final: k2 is 0.491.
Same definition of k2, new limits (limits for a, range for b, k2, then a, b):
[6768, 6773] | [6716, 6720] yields 0.504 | 6.44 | 6.50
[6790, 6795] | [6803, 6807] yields 0.505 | 6.41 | 6.42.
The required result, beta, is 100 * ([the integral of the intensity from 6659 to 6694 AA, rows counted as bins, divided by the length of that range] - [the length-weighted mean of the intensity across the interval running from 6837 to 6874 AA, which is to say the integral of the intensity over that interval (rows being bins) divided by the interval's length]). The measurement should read 29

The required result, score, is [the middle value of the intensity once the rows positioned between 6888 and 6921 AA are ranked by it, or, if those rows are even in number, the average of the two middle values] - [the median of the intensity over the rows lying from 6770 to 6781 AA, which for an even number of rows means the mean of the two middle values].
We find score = -0.17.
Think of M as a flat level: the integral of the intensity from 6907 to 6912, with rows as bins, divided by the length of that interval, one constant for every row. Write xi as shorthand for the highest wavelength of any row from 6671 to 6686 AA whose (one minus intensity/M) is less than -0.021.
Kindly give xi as 6685.45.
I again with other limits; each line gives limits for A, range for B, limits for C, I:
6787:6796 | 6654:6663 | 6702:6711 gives 176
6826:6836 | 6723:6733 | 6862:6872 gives 191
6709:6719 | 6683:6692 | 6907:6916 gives 180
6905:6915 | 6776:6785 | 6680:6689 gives 179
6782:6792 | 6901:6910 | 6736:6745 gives 179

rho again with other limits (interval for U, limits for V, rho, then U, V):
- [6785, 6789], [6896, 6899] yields -6.9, 25.7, 18.8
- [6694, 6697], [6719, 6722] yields -0.1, 19.6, 19.6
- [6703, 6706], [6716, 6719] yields -0.1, 19.6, 19.5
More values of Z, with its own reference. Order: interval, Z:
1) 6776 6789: 6780.02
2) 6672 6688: 6686.99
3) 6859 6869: 6861.69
